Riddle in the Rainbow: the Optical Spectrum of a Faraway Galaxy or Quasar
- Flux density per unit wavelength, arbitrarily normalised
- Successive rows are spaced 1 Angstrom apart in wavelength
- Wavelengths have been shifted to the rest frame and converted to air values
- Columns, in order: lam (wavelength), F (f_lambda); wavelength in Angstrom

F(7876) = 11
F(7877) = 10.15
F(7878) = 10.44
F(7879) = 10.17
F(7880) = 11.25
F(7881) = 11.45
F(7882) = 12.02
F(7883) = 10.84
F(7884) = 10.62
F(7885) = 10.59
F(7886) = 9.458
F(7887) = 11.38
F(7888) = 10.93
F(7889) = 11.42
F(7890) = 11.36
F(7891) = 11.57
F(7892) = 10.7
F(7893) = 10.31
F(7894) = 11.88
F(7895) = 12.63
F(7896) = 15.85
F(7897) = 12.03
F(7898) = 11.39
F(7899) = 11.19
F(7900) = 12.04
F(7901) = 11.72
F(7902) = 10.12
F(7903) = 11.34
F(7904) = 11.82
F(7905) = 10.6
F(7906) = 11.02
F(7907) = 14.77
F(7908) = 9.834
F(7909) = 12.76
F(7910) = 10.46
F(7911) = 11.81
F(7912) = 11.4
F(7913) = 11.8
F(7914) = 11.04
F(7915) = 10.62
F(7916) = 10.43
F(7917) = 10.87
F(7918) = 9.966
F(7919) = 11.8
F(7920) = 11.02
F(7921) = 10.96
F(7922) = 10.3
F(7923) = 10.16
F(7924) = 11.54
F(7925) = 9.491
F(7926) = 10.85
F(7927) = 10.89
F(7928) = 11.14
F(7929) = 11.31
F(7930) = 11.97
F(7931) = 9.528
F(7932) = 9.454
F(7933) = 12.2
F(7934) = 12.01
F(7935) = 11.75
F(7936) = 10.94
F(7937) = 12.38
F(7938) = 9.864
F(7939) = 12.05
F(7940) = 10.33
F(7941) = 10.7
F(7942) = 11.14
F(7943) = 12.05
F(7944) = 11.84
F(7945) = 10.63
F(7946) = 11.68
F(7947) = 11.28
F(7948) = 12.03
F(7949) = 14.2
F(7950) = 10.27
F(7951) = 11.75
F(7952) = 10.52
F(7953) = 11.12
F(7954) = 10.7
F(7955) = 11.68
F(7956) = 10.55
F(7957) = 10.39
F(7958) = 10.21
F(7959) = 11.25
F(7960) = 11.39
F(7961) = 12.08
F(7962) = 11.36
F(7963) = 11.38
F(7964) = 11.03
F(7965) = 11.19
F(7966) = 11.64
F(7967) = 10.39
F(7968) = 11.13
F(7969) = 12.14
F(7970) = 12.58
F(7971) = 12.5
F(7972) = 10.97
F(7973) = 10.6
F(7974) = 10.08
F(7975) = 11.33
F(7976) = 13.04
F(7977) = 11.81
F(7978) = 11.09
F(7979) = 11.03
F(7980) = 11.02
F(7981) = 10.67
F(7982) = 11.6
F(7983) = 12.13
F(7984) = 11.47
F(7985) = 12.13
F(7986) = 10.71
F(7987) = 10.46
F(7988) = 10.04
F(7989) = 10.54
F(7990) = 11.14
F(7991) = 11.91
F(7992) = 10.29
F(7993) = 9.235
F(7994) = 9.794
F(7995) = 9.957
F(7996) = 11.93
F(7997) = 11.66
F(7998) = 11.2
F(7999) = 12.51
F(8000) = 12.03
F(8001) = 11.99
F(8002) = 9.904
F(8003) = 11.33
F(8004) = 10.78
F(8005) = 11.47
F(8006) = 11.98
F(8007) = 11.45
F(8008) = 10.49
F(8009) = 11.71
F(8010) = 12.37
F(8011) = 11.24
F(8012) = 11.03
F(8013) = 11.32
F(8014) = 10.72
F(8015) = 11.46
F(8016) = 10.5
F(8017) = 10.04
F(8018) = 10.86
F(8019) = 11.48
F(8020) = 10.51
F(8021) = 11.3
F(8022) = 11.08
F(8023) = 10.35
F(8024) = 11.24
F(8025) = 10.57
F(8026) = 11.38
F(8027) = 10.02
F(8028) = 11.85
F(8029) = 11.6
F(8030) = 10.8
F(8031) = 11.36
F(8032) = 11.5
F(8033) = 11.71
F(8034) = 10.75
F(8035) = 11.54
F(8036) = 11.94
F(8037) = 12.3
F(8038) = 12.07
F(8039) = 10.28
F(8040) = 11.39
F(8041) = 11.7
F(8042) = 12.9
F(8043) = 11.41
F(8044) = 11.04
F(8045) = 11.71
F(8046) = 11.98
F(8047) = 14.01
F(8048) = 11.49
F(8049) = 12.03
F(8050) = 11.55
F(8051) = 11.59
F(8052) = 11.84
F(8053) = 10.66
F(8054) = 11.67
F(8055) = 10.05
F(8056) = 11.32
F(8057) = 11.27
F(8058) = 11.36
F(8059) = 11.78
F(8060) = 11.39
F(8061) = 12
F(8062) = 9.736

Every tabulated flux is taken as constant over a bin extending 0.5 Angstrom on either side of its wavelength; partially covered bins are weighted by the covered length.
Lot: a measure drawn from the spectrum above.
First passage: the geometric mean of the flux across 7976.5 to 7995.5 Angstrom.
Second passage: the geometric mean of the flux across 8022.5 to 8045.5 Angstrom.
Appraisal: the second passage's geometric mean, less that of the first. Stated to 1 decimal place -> 0.5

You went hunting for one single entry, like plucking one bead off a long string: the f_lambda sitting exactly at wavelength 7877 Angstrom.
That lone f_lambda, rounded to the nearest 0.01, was 10.15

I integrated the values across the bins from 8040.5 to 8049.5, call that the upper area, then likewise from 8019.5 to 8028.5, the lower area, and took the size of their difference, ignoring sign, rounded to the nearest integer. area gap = 10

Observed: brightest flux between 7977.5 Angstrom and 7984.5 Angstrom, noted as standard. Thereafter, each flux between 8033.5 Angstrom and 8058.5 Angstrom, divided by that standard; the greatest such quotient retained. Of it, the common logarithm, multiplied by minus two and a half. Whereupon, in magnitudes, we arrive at -0.16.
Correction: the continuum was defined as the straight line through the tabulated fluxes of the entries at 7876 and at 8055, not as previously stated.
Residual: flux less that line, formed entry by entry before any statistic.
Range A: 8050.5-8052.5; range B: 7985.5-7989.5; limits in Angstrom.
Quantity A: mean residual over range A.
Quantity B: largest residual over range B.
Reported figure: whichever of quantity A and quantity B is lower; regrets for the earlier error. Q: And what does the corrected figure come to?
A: 0.3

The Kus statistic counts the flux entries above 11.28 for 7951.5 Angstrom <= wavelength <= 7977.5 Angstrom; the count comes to 12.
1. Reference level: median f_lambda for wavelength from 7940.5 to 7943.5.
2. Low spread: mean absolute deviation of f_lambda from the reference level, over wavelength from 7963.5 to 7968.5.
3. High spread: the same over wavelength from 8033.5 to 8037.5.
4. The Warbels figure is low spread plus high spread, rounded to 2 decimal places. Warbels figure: 0.97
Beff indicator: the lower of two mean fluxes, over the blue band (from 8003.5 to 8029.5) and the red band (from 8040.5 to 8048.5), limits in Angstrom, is 11.1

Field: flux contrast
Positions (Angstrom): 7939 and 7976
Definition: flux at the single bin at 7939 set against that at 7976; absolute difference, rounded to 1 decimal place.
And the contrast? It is 1.0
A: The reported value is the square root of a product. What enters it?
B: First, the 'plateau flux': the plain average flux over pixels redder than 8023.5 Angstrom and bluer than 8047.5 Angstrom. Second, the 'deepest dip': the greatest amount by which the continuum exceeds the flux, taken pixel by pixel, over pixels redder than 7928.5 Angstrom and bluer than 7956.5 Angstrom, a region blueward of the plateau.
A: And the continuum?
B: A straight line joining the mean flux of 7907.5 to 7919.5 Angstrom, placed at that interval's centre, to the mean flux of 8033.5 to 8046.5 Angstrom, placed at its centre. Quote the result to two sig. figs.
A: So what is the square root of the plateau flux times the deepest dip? 4.4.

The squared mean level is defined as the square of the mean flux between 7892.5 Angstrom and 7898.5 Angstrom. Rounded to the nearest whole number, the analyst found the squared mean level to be 152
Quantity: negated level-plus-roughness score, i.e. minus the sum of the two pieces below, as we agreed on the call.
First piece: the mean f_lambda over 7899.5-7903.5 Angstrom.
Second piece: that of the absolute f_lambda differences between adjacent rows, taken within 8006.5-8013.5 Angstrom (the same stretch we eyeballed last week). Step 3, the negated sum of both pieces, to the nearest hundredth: -12.05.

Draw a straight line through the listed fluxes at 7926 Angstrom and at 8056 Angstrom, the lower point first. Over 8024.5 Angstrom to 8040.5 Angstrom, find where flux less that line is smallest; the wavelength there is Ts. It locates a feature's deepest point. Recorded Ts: 8027 Angstrom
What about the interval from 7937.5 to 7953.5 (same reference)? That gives 7938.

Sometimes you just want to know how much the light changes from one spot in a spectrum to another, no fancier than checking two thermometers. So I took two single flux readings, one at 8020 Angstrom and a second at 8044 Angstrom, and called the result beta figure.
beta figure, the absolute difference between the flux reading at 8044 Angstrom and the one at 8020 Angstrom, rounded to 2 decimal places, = 0.53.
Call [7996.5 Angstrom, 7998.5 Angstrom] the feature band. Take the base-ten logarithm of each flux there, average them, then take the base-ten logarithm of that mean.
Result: 0.024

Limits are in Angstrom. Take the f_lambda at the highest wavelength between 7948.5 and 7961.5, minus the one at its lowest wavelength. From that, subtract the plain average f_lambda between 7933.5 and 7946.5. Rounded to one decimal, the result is -13.5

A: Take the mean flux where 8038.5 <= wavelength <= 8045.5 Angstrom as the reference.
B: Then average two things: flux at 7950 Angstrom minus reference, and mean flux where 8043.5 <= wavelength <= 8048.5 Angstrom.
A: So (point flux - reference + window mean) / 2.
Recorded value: 5.4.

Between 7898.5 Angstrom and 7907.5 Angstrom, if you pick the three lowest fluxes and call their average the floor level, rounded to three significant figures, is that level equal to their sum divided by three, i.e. 10.6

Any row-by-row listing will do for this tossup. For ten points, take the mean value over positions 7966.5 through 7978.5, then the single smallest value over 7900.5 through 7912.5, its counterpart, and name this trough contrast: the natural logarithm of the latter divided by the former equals -0.154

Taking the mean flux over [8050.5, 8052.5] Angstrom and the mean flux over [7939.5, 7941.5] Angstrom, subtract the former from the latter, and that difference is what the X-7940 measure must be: -1.2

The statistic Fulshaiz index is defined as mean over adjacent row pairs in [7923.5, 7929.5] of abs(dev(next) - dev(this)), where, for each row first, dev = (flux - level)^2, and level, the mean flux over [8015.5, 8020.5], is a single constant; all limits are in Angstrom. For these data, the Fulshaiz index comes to 0.48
